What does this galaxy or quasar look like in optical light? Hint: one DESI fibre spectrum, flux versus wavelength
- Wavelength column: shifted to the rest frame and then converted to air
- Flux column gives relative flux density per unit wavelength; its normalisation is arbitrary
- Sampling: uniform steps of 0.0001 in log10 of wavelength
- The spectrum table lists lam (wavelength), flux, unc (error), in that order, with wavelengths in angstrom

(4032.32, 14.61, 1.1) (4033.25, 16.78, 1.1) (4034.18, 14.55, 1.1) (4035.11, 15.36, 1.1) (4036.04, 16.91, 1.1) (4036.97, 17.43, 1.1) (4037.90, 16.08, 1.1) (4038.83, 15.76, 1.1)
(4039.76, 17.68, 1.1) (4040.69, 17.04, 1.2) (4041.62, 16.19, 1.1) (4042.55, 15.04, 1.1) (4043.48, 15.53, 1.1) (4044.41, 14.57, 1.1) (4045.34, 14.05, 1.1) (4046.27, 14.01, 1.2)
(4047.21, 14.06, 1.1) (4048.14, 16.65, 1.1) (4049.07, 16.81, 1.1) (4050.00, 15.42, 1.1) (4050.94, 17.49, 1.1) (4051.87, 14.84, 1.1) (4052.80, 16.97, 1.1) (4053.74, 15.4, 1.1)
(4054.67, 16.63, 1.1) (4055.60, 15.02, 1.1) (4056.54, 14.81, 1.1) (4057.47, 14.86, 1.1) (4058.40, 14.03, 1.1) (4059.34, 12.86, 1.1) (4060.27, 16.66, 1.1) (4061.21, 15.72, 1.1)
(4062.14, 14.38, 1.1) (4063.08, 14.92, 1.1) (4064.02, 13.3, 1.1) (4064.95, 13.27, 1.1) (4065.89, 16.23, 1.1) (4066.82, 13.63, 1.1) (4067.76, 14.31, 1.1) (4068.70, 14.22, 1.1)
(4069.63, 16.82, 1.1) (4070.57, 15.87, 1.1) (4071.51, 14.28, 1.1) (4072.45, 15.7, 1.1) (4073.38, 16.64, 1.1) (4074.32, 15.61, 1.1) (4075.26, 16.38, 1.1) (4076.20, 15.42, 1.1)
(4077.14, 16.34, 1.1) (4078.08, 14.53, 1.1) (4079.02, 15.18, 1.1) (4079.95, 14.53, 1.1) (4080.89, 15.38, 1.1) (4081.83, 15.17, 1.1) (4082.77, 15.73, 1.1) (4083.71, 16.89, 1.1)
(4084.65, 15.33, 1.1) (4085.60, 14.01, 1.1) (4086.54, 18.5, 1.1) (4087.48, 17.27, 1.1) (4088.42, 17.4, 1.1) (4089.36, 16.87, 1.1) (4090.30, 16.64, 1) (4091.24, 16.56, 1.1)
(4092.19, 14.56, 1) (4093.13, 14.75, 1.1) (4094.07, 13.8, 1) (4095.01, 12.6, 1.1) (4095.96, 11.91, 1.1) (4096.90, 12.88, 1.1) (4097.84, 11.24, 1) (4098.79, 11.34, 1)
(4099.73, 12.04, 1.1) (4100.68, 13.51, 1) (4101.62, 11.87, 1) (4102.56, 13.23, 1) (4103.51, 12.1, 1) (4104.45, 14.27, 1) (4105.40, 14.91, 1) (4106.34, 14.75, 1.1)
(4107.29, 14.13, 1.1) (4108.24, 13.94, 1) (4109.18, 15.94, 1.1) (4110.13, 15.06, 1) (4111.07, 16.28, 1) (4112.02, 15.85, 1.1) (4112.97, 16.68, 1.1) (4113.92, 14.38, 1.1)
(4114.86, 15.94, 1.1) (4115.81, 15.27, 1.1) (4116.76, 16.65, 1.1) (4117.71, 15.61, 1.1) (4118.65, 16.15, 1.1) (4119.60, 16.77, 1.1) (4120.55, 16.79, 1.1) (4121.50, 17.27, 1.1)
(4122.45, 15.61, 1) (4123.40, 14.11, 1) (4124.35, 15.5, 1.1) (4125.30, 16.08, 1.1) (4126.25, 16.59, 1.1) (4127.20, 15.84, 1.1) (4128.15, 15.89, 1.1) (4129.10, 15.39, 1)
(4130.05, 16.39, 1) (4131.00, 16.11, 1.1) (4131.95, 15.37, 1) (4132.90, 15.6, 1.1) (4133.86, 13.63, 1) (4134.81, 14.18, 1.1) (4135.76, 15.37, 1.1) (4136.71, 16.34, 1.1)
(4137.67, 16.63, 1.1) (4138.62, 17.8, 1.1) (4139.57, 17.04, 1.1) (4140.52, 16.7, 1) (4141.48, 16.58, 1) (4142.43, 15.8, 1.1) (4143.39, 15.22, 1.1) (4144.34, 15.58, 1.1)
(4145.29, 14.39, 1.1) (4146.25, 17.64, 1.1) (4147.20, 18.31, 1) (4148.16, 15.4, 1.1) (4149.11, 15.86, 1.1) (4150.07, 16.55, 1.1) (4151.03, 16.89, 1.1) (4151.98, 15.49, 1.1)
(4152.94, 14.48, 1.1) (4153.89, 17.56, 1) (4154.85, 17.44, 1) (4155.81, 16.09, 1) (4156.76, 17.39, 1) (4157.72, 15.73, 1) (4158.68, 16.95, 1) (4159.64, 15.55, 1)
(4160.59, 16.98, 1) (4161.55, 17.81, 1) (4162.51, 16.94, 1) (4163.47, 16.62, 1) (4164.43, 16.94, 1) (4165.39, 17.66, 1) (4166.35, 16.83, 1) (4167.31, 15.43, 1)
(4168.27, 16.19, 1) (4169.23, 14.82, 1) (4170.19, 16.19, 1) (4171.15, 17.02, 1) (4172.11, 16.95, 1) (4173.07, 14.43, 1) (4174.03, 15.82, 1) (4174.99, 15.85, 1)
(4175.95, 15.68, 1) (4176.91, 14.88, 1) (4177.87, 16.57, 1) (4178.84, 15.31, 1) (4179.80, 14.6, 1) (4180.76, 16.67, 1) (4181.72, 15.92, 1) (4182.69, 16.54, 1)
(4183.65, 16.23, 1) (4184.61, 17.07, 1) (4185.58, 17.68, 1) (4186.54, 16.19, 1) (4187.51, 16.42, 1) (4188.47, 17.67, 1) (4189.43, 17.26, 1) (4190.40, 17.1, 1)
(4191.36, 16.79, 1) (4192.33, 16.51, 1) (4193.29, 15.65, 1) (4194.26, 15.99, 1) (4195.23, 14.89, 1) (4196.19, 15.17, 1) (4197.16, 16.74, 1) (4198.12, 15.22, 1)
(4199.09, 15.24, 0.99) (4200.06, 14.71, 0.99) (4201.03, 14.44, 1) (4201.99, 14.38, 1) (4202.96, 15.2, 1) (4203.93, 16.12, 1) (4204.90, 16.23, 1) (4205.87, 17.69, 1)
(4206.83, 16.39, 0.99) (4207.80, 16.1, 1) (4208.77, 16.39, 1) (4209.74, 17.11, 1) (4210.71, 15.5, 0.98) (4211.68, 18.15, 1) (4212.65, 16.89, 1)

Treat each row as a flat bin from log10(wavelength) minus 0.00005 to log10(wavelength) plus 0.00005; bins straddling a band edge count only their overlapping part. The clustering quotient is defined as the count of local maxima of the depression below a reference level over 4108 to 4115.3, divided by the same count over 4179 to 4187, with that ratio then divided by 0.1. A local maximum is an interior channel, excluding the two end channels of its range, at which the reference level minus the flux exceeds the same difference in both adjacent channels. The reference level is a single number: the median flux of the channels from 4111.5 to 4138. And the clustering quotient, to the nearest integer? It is 15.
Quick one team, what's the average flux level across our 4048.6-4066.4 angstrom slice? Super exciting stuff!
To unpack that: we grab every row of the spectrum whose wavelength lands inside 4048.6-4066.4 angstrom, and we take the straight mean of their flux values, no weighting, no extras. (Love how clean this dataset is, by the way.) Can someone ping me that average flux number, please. 15.2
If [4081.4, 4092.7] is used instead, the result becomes 16.2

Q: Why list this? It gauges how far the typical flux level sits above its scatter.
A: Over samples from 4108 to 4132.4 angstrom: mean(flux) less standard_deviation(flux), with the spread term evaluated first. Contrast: 15.0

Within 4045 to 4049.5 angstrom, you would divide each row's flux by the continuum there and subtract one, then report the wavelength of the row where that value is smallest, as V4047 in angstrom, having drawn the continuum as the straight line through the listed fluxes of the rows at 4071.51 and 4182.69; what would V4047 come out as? 4046.27 angstrom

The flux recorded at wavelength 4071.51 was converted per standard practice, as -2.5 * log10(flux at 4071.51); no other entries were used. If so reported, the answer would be -2.89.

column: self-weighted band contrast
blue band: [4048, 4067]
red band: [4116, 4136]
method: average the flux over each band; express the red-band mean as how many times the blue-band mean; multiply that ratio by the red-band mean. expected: 16.3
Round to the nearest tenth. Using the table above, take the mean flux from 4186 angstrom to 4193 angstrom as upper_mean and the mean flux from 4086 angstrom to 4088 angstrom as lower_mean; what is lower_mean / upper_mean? 1.1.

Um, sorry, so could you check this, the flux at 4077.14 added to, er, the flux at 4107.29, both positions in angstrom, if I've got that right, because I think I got 30.5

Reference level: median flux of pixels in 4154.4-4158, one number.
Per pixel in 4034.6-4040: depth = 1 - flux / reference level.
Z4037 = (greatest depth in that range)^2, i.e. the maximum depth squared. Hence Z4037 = 0.007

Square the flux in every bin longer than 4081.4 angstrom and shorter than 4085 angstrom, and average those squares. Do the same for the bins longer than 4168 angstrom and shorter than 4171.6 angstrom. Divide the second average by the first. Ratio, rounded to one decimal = 1.0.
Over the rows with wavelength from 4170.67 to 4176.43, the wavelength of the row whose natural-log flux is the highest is 4171.15 angstrom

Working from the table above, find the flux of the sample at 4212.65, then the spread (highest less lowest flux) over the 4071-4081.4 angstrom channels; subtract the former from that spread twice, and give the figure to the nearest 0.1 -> -31.4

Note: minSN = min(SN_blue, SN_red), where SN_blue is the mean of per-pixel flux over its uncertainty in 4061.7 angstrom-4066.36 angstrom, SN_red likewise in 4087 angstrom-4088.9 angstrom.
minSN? 13.1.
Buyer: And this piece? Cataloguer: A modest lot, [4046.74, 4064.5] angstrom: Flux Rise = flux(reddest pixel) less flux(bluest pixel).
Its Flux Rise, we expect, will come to -0.8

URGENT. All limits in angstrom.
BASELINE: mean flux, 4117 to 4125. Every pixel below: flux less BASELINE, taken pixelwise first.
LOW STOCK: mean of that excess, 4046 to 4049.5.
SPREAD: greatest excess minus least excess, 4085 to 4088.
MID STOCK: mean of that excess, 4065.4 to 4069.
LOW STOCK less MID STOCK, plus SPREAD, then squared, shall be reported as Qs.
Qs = 28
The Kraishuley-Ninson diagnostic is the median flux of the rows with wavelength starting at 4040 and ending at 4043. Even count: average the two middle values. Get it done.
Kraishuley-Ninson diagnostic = 16.2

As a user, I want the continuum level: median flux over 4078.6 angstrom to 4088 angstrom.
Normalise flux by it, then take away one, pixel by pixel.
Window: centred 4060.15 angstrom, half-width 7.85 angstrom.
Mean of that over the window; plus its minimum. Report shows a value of -0.193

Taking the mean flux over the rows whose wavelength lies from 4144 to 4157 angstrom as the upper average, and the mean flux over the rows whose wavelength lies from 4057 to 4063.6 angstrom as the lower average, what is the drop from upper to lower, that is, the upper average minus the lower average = 1.59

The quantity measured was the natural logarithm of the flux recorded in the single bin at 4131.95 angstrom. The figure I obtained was 2.73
